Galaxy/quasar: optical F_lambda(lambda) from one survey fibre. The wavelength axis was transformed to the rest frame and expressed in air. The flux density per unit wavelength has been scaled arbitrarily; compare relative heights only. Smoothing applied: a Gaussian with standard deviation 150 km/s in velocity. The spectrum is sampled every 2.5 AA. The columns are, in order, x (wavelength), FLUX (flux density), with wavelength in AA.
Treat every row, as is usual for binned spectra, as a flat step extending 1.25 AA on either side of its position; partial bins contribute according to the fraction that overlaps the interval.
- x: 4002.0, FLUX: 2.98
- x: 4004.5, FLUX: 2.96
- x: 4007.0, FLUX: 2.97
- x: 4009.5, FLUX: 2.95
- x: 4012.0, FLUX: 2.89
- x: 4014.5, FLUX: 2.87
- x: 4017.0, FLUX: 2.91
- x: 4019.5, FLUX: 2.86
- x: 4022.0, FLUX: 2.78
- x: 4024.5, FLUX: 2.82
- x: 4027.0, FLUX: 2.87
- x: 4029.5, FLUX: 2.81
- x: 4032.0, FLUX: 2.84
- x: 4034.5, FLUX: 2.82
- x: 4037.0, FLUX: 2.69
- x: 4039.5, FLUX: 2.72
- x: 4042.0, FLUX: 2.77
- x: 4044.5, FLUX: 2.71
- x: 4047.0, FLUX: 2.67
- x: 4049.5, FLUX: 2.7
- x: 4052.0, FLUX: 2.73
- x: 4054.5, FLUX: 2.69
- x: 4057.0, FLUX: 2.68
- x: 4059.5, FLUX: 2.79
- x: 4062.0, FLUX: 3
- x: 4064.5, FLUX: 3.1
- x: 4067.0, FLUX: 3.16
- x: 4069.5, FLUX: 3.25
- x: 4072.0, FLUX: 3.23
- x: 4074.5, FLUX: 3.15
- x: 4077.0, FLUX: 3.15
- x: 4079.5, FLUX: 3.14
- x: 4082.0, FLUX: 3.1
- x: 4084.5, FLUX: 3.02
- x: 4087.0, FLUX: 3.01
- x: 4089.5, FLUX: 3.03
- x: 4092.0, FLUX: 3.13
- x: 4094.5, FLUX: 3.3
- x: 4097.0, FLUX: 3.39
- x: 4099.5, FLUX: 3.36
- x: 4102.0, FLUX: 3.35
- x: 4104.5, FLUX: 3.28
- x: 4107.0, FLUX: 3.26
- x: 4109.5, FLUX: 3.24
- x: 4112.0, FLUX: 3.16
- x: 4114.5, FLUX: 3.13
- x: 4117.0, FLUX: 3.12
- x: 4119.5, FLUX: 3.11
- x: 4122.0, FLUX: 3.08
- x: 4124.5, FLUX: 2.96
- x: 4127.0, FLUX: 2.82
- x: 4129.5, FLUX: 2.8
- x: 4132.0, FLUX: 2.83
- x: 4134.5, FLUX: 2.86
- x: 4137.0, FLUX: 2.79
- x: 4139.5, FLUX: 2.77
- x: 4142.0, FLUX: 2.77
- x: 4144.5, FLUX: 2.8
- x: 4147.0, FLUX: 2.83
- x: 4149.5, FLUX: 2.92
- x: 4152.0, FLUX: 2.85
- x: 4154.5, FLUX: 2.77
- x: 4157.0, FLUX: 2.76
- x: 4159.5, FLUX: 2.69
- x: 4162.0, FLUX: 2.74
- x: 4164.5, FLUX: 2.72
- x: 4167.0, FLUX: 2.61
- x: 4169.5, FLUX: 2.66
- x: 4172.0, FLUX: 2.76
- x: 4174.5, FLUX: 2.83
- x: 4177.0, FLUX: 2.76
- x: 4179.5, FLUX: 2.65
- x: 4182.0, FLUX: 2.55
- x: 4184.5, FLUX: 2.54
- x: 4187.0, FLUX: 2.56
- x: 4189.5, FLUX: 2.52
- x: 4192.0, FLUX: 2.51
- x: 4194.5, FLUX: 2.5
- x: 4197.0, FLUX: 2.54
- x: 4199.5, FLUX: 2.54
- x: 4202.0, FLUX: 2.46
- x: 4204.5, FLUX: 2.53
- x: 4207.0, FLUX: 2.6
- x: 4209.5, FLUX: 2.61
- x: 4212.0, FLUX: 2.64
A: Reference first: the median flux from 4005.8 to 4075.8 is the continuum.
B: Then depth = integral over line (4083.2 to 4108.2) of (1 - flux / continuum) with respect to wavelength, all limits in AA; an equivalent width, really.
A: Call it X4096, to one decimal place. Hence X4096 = -3.4 AA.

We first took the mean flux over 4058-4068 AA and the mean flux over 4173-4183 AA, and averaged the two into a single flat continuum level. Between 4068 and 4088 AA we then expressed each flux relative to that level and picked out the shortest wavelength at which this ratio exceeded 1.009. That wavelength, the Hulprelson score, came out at 4069.5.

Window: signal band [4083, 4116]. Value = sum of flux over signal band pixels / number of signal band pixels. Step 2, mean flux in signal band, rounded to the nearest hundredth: 3.20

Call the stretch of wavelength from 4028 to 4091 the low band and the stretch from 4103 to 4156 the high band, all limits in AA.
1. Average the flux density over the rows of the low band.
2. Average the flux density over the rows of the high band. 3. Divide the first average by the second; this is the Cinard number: 0.99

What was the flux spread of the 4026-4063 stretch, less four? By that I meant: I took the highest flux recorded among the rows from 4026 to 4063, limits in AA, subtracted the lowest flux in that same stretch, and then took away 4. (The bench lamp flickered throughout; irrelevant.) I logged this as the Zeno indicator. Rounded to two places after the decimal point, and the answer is -3.67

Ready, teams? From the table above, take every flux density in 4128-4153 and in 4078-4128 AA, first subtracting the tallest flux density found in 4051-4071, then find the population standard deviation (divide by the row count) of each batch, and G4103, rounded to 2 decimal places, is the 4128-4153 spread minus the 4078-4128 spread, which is -0.10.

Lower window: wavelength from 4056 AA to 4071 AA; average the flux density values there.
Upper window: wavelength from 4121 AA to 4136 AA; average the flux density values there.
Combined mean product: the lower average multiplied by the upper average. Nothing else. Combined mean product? 8.7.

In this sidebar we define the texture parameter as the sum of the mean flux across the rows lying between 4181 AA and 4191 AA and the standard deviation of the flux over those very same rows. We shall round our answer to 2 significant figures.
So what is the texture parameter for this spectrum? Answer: 2.6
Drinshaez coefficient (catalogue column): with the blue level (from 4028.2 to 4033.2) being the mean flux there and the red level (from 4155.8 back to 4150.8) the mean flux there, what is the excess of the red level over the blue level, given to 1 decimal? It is 0.0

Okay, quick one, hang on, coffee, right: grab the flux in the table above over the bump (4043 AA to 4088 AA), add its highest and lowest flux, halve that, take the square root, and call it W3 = 1.720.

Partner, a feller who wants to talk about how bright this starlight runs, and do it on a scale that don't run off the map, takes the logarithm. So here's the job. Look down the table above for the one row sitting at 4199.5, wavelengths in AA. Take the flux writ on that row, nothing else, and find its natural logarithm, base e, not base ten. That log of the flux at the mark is 0.93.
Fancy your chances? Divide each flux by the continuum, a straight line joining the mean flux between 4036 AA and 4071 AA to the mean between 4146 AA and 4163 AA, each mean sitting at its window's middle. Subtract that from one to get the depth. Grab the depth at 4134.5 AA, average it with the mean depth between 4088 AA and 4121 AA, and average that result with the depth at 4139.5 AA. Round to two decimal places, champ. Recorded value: -0.04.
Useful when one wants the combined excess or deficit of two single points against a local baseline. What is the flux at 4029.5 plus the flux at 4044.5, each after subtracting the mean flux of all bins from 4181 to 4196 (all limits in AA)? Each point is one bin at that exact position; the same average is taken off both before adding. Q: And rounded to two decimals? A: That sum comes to 0.46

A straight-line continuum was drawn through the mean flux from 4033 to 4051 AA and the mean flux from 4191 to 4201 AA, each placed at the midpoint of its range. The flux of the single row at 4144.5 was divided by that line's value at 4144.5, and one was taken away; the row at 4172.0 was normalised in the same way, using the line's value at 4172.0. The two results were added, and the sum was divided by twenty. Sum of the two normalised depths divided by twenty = 0.0081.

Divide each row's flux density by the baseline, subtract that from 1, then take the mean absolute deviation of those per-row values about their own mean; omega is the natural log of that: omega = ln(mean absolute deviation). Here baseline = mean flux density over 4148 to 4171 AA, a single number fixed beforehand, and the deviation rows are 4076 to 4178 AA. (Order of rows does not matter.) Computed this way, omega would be -2.65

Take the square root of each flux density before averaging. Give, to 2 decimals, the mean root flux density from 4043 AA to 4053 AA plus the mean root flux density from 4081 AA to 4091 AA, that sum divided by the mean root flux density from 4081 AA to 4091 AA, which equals 1.94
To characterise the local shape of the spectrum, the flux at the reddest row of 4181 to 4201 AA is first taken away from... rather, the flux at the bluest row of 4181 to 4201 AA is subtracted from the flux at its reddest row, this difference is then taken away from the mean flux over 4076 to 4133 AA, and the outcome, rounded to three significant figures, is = 3.13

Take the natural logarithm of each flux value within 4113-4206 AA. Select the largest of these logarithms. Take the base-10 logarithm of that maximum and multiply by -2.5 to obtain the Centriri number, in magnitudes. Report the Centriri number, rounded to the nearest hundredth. -0.14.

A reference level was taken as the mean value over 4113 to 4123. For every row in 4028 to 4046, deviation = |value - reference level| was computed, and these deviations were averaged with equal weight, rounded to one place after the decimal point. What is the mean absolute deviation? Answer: 0.3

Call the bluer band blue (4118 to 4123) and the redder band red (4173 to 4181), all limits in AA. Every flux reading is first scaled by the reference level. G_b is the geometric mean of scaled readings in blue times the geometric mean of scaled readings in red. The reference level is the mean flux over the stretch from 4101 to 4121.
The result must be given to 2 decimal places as 0.83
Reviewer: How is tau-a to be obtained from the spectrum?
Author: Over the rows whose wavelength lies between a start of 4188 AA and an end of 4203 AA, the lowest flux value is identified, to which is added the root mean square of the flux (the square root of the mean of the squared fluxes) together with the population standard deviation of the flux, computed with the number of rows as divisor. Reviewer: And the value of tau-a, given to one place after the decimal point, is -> 5.0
